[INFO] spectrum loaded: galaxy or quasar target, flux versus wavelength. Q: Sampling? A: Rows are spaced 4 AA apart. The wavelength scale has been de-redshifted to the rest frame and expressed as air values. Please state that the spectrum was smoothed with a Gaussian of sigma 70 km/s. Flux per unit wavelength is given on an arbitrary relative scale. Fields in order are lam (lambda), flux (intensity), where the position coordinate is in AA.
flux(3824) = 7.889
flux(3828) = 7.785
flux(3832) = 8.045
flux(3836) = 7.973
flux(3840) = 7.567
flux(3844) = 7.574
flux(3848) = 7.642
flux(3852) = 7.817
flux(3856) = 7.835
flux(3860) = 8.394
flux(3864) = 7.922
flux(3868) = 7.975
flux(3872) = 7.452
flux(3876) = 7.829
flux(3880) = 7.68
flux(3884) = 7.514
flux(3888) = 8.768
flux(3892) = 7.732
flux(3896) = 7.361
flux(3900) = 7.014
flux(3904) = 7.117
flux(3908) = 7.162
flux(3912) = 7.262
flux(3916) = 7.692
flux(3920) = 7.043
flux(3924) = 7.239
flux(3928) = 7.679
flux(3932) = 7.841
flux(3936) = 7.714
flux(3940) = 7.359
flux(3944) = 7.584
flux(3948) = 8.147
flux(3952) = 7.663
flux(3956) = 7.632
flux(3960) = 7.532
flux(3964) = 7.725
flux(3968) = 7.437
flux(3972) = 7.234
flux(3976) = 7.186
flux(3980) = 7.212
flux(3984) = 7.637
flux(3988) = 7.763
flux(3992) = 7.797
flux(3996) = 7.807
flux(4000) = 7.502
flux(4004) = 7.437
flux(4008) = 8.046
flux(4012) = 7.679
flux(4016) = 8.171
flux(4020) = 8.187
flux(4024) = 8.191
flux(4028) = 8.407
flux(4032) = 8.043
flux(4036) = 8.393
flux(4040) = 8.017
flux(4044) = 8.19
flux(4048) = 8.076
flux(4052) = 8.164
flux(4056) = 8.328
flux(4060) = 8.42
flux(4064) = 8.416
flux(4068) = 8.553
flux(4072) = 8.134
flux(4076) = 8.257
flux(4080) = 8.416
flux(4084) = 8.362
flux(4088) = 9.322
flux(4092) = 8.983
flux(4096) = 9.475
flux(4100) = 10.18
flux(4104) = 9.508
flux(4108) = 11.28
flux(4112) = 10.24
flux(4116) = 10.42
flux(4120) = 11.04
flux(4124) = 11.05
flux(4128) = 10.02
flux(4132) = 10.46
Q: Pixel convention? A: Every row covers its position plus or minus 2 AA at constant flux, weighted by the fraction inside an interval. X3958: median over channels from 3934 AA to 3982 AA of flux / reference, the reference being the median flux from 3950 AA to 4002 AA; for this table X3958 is 0.99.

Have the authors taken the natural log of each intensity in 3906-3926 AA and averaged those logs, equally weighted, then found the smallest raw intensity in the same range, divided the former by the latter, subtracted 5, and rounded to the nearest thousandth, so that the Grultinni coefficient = -4.718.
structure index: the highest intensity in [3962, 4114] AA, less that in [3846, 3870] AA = 2.9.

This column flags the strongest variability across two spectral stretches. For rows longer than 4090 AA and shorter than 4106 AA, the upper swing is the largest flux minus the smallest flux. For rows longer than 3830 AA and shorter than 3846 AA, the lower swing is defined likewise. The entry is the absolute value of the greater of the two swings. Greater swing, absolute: 1.2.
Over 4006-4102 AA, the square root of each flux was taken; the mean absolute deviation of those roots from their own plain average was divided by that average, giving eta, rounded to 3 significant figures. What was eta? 0.0210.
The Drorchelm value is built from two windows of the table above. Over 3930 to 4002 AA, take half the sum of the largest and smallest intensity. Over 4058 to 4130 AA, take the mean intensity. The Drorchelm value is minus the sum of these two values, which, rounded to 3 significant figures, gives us -17.1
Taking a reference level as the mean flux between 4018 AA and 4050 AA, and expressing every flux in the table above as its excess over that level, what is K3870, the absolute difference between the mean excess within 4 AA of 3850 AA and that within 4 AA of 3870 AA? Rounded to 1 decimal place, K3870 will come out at 0.0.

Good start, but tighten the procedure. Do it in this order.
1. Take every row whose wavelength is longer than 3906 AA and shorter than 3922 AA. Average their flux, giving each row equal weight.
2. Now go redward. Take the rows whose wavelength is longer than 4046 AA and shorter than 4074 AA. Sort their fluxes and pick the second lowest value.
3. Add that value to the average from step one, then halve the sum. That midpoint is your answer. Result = 7.71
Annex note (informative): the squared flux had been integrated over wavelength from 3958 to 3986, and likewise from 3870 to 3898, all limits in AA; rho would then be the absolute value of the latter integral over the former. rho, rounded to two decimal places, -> 1.10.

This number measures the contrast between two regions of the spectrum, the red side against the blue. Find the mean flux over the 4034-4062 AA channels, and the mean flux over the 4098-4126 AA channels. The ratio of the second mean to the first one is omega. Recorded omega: 1.28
